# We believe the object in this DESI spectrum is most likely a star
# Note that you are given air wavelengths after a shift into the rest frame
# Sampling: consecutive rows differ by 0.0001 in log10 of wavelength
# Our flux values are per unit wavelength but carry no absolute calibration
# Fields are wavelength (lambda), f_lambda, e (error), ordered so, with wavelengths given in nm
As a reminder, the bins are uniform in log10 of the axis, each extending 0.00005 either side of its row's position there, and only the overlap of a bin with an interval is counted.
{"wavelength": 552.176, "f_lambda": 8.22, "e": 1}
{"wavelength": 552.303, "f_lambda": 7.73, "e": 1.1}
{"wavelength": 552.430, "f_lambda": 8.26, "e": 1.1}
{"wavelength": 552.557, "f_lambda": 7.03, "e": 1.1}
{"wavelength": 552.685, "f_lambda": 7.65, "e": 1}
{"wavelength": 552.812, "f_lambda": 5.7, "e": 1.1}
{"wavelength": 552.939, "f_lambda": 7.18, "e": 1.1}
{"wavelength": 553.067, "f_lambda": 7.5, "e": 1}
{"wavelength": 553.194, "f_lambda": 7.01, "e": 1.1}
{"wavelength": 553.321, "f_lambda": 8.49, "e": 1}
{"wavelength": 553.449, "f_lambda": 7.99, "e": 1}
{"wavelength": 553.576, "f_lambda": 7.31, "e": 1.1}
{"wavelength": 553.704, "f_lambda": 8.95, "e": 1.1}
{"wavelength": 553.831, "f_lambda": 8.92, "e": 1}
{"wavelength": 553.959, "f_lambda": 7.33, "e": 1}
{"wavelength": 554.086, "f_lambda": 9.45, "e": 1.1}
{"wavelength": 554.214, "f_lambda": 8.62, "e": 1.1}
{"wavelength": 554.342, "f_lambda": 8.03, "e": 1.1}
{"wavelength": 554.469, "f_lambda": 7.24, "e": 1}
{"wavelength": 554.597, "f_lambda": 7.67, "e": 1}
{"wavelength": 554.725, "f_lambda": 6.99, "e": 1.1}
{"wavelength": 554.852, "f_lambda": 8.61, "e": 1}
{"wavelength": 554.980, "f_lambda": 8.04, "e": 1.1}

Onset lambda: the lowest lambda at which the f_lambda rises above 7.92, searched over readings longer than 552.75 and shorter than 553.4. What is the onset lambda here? 553.321 nm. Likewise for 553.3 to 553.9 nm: 553.321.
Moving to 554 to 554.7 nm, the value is 554.086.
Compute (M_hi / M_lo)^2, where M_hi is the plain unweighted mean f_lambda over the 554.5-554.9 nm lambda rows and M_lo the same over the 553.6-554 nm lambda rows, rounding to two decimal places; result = 0.85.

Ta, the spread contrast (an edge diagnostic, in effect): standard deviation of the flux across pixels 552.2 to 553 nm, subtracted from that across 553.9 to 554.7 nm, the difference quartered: -0.01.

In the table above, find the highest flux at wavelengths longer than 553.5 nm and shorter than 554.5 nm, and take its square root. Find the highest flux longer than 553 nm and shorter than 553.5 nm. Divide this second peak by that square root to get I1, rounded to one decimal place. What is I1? 2.8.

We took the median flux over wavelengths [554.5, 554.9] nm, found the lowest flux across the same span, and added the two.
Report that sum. 14.7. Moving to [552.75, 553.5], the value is 13.0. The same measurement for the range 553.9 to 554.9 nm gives 14.8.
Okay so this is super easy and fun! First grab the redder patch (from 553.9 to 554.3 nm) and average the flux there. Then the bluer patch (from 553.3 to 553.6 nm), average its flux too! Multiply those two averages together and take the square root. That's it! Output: 8.19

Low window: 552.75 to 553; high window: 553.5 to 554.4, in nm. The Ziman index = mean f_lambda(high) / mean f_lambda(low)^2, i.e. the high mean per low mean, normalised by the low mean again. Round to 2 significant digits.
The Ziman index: 0.20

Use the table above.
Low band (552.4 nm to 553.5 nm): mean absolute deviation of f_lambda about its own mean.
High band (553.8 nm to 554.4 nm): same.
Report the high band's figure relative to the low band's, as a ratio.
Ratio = 1.03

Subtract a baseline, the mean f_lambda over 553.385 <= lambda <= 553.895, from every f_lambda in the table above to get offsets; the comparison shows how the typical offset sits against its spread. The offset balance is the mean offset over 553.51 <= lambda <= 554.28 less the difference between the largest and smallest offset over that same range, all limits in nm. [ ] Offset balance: -2.0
